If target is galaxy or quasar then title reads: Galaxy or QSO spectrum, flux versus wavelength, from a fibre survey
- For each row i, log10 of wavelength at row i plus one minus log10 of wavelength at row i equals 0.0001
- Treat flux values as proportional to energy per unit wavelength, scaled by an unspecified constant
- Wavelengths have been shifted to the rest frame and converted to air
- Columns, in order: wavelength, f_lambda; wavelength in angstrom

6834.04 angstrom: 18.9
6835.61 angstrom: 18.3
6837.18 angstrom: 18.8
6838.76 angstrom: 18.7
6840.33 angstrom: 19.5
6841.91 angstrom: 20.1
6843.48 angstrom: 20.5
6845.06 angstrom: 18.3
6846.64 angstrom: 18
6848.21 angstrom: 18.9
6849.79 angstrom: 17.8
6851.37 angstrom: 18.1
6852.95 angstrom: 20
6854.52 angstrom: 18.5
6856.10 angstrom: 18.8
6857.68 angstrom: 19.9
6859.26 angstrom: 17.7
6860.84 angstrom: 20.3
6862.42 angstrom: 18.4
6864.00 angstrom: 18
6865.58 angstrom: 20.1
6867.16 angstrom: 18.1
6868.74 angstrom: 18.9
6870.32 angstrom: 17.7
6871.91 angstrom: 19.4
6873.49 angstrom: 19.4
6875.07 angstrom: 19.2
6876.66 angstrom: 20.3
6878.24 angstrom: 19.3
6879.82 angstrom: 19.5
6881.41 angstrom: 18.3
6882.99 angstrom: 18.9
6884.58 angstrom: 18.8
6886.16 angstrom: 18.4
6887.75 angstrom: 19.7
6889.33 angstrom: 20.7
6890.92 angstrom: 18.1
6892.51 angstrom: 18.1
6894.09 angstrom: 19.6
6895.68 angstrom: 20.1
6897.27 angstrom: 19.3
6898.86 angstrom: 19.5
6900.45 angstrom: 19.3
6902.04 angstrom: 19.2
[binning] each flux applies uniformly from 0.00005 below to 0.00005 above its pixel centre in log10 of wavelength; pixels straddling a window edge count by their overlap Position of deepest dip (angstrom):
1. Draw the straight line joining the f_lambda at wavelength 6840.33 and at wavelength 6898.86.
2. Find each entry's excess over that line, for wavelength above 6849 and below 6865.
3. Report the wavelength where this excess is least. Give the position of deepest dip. 6859.26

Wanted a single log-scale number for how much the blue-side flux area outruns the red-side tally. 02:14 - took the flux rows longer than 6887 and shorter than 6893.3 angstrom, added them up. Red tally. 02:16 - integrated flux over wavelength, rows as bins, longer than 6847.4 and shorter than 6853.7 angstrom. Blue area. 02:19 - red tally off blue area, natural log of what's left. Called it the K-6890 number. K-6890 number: 3.72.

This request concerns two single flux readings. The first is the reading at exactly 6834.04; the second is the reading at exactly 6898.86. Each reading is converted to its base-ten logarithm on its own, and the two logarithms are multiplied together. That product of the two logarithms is 1.65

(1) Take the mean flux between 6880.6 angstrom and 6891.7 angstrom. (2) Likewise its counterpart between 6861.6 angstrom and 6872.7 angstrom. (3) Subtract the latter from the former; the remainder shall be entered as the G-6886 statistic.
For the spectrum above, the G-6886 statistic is 0.3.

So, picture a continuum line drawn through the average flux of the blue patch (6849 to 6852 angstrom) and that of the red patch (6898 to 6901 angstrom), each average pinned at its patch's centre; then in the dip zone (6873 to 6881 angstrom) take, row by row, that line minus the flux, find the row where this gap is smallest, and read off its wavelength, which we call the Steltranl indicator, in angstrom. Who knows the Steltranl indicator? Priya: 6876.66 angstrom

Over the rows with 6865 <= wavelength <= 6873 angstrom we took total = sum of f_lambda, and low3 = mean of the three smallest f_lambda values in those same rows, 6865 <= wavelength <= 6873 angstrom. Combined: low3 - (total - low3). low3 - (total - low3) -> -57.7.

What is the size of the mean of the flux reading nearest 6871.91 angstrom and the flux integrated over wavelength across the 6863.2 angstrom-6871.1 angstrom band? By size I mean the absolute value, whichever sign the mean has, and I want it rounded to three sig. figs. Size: 83.1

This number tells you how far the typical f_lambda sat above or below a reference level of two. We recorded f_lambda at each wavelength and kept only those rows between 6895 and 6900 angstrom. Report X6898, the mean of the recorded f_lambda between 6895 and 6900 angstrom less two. 17.6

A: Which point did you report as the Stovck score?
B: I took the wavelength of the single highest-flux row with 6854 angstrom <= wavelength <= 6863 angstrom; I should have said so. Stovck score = 6860.84 angstrom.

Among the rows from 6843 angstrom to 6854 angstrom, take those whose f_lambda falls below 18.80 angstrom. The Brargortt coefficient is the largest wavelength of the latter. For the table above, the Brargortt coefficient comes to 6851.37 angstrom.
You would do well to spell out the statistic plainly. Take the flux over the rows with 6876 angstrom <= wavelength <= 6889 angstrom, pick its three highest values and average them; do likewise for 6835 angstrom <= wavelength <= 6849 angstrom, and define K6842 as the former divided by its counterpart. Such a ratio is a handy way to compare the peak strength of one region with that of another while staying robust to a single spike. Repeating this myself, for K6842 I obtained 0.99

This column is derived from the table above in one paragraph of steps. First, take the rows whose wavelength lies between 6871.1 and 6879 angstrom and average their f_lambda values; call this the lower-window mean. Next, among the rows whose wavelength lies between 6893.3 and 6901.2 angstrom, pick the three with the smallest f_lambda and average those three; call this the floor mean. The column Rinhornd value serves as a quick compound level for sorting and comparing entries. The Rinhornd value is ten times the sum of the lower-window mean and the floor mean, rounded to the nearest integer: 389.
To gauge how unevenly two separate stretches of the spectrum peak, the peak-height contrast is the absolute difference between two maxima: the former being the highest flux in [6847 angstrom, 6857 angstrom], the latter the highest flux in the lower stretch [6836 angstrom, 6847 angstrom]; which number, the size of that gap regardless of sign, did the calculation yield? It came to 0.50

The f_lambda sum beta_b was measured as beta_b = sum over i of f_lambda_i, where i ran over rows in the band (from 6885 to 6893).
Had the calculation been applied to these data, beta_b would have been 95.0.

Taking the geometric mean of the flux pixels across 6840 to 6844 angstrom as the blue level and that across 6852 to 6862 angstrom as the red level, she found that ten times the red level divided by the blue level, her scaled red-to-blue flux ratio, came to 9.6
